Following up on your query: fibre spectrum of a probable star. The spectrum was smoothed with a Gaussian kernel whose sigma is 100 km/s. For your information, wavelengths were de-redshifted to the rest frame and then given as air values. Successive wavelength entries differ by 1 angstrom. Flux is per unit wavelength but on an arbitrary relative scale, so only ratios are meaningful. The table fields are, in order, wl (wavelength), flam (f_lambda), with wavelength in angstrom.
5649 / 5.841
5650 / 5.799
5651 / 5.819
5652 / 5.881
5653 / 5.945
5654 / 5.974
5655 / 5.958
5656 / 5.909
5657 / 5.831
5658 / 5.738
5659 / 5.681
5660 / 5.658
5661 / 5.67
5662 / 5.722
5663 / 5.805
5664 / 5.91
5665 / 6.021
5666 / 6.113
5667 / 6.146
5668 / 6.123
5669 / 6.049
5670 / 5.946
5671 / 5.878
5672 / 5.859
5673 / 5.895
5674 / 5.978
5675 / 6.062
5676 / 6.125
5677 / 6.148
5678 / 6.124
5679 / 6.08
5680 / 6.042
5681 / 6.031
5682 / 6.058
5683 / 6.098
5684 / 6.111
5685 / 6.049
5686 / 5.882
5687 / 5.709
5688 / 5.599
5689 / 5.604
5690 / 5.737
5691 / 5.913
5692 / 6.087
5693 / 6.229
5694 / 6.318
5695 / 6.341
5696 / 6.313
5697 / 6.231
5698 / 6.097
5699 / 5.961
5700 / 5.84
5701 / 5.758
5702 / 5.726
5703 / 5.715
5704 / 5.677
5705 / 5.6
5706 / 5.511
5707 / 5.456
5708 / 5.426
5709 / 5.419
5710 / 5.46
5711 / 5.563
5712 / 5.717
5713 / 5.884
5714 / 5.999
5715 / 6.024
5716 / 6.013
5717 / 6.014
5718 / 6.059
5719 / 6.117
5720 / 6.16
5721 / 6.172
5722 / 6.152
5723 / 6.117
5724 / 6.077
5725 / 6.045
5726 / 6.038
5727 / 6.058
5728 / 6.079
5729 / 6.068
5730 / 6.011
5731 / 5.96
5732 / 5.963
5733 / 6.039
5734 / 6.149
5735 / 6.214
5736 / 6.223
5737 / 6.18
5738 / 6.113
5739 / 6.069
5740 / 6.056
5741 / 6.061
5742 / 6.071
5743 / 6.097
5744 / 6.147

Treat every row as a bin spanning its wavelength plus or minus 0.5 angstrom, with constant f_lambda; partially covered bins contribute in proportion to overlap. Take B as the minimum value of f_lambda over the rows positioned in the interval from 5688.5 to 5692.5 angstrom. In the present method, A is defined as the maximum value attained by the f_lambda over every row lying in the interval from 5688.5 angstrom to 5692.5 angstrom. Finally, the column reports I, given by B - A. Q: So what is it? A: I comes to -0.5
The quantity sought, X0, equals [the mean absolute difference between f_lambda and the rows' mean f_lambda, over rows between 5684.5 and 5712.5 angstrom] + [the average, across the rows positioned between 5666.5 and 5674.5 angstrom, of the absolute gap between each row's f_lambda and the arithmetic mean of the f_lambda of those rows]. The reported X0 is 0.34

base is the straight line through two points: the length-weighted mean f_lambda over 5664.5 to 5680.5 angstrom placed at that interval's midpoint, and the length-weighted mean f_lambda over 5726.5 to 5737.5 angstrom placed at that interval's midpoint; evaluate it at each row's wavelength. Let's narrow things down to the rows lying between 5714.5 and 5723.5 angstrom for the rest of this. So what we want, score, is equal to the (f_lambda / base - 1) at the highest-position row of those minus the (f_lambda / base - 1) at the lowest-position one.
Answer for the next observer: 0.01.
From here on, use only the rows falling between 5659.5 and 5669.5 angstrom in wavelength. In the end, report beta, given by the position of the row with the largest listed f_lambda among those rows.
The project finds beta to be 5667 angstrom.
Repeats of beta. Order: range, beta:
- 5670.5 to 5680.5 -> 5677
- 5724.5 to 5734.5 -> 5734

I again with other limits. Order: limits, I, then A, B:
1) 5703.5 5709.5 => -0.3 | 5.677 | 5.419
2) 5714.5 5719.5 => -0.1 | 6.117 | 6.013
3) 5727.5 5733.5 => -0.1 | 6.079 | 5.96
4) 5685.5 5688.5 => -0.3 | 5.882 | 5.599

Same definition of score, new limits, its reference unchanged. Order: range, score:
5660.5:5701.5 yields 0.01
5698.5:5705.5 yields -0.06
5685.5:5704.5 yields -0.04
